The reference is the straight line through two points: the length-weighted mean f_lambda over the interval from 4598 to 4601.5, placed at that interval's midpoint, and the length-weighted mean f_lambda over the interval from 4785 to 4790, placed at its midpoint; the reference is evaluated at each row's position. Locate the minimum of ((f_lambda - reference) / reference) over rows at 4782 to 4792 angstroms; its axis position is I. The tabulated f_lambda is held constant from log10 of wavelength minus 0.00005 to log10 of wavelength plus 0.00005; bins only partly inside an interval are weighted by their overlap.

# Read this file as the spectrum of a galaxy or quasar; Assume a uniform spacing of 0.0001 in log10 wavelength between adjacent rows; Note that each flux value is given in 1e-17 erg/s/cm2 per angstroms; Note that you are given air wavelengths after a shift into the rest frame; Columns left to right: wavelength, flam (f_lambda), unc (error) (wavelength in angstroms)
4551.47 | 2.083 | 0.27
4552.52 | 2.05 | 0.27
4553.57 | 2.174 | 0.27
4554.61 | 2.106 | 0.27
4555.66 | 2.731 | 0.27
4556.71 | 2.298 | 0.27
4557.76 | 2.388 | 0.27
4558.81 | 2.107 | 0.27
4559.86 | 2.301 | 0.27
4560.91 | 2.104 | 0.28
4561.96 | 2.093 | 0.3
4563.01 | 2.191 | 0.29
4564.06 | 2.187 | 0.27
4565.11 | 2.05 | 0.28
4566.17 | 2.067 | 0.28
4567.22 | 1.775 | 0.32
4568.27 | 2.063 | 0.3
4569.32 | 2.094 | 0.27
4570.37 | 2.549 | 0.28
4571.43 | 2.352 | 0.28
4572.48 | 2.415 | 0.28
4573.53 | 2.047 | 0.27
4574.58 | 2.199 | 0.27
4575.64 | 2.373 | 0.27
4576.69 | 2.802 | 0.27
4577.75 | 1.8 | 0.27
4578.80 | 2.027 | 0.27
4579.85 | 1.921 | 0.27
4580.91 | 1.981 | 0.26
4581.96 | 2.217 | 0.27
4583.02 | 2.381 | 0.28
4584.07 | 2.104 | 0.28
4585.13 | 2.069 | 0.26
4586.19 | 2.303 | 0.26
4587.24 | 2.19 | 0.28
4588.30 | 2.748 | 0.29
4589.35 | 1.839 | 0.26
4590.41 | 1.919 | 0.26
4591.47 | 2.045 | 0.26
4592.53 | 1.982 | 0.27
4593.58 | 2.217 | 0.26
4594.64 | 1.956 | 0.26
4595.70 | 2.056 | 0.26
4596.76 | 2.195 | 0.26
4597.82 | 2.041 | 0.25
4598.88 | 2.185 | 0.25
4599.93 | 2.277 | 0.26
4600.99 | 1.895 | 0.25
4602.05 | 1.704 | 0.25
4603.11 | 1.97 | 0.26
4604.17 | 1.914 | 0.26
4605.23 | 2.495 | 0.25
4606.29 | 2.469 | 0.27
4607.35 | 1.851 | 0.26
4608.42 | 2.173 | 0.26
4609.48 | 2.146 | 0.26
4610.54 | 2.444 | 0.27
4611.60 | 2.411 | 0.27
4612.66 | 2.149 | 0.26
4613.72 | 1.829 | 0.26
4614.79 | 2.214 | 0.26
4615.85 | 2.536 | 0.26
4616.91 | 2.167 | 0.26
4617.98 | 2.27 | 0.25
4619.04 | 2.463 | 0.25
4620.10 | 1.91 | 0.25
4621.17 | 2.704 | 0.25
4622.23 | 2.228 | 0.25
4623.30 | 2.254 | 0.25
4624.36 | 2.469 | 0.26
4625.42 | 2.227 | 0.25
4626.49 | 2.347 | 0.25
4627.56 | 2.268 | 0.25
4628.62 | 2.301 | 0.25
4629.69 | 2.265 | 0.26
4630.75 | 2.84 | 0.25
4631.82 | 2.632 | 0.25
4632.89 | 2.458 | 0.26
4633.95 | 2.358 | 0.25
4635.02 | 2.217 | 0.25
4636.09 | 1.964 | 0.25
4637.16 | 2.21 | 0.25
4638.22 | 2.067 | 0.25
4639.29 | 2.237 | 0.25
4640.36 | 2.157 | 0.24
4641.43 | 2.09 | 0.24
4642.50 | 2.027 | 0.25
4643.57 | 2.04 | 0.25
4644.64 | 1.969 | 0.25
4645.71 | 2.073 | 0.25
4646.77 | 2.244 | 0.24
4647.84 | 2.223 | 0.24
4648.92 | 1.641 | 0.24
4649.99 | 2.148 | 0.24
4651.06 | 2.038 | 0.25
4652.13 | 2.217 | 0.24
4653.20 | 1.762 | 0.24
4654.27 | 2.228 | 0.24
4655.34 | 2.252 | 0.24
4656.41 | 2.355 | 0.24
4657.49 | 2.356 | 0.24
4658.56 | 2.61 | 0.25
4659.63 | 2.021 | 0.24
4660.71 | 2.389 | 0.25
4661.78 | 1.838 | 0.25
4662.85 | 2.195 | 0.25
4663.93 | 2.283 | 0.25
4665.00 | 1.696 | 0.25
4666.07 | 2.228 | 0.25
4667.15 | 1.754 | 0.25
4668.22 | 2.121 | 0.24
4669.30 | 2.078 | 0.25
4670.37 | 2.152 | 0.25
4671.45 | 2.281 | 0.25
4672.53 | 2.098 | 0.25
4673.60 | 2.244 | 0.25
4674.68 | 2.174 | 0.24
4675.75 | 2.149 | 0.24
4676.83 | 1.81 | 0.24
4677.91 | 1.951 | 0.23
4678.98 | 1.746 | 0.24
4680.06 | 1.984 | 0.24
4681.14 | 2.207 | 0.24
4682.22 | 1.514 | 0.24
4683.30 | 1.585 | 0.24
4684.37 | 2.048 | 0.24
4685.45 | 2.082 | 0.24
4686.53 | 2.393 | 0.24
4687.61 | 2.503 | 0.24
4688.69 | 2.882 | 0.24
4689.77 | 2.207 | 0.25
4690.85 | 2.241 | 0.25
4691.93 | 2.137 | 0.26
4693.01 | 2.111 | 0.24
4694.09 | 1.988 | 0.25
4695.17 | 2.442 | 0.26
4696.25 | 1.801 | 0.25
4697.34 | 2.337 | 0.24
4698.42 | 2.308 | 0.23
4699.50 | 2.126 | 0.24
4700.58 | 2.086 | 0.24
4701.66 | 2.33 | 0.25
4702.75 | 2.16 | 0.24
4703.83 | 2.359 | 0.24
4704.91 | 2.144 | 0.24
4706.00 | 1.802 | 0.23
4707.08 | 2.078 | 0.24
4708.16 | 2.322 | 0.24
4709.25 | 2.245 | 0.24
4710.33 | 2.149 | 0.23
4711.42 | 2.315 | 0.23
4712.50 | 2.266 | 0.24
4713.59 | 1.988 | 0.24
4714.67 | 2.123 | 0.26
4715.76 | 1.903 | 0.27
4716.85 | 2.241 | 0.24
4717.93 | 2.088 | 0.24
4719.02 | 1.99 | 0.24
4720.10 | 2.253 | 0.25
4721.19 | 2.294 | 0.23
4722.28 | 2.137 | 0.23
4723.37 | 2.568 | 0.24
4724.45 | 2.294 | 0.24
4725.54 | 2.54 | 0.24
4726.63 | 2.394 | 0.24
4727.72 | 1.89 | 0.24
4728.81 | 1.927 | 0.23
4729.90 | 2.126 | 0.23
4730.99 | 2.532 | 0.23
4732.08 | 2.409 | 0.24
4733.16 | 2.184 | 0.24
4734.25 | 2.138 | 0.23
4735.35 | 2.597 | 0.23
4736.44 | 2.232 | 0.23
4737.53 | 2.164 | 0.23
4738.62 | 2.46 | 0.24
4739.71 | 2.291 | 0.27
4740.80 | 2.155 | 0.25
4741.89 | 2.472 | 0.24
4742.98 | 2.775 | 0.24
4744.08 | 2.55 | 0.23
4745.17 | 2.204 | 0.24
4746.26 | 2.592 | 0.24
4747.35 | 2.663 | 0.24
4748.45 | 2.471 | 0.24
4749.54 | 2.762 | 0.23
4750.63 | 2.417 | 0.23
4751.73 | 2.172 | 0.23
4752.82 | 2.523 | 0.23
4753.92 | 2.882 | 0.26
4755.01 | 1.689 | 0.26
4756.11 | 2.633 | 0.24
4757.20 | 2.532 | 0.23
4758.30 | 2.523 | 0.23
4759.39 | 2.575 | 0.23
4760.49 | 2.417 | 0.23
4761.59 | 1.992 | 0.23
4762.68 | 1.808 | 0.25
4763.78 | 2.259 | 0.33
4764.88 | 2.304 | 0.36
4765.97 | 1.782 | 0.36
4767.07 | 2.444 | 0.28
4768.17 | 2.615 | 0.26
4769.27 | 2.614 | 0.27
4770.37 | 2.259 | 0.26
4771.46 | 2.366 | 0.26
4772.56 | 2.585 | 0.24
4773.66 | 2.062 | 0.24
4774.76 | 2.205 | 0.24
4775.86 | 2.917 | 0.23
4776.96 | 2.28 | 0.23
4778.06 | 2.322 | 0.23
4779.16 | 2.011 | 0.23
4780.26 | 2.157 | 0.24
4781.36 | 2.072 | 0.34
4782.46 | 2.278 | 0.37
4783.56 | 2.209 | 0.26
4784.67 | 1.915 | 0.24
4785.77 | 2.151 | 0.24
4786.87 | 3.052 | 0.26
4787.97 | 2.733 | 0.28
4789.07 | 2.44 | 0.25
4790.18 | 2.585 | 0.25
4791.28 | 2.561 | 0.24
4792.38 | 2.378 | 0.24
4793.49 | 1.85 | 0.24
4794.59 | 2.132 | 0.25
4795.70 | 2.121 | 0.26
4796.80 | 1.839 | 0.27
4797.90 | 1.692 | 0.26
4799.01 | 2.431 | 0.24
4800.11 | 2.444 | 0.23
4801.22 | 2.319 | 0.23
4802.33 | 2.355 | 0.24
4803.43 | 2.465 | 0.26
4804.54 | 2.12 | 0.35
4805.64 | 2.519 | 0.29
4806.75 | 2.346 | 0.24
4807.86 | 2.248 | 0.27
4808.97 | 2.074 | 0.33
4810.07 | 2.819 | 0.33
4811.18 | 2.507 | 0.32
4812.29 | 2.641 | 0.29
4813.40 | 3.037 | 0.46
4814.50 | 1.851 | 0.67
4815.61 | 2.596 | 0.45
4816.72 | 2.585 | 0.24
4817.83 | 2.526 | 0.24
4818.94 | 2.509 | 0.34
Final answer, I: 4784.67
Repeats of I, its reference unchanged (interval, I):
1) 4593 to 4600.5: 4594.64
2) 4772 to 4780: 4779.16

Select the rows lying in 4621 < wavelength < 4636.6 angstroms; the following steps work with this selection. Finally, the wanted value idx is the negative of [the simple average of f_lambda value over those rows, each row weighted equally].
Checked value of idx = -2.37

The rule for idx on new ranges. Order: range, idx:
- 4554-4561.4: -2.29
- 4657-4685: -2.06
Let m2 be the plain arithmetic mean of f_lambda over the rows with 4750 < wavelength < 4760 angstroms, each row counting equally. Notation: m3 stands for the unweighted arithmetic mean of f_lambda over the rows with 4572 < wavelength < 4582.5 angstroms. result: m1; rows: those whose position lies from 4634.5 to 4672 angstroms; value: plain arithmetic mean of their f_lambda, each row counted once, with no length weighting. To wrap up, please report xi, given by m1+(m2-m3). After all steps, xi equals 2.38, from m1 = 2.12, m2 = 2.44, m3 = 2.18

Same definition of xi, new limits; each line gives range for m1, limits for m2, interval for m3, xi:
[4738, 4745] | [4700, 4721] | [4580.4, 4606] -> 2.49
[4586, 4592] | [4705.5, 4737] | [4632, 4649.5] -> 2.26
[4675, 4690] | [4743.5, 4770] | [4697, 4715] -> 2.28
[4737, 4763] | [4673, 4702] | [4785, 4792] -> 1.94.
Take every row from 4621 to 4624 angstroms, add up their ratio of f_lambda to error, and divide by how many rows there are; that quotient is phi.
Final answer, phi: 9.6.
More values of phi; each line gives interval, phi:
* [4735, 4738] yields 10.1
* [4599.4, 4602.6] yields 7.7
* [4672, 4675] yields 8.8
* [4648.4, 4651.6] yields 8.0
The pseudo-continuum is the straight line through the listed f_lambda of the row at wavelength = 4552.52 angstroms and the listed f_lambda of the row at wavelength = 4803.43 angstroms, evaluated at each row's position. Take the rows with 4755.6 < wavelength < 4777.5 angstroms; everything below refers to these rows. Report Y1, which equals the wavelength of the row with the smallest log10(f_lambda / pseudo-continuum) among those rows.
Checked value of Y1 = 4765.97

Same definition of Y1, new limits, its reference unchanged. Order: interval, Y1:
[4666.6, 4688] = 4682.22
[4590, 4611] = 4602.05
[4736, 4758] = 4755.01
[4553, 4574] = 4567.22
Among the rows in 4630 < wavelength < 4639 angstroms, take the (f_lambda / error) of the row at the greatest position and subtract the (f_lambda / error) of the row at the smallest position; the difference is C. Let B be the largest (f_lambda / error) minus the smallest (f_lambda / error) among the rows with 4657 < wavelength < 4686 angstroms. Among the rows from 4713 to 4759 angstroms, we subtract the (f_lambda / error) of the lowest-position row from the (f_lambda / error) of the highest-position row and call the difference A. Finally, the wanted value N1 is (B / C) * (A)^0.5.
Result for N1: -2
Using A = 2.7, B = 4.13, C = -3.1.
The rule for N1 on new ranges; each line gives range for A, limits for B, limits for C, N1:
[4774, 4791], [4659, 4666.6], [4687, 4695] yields -1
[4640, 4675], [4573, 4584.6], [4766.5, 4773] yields 0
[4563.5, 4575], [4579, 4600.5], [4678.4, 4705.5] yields 0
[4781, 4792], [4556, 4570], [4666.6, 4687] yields 2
